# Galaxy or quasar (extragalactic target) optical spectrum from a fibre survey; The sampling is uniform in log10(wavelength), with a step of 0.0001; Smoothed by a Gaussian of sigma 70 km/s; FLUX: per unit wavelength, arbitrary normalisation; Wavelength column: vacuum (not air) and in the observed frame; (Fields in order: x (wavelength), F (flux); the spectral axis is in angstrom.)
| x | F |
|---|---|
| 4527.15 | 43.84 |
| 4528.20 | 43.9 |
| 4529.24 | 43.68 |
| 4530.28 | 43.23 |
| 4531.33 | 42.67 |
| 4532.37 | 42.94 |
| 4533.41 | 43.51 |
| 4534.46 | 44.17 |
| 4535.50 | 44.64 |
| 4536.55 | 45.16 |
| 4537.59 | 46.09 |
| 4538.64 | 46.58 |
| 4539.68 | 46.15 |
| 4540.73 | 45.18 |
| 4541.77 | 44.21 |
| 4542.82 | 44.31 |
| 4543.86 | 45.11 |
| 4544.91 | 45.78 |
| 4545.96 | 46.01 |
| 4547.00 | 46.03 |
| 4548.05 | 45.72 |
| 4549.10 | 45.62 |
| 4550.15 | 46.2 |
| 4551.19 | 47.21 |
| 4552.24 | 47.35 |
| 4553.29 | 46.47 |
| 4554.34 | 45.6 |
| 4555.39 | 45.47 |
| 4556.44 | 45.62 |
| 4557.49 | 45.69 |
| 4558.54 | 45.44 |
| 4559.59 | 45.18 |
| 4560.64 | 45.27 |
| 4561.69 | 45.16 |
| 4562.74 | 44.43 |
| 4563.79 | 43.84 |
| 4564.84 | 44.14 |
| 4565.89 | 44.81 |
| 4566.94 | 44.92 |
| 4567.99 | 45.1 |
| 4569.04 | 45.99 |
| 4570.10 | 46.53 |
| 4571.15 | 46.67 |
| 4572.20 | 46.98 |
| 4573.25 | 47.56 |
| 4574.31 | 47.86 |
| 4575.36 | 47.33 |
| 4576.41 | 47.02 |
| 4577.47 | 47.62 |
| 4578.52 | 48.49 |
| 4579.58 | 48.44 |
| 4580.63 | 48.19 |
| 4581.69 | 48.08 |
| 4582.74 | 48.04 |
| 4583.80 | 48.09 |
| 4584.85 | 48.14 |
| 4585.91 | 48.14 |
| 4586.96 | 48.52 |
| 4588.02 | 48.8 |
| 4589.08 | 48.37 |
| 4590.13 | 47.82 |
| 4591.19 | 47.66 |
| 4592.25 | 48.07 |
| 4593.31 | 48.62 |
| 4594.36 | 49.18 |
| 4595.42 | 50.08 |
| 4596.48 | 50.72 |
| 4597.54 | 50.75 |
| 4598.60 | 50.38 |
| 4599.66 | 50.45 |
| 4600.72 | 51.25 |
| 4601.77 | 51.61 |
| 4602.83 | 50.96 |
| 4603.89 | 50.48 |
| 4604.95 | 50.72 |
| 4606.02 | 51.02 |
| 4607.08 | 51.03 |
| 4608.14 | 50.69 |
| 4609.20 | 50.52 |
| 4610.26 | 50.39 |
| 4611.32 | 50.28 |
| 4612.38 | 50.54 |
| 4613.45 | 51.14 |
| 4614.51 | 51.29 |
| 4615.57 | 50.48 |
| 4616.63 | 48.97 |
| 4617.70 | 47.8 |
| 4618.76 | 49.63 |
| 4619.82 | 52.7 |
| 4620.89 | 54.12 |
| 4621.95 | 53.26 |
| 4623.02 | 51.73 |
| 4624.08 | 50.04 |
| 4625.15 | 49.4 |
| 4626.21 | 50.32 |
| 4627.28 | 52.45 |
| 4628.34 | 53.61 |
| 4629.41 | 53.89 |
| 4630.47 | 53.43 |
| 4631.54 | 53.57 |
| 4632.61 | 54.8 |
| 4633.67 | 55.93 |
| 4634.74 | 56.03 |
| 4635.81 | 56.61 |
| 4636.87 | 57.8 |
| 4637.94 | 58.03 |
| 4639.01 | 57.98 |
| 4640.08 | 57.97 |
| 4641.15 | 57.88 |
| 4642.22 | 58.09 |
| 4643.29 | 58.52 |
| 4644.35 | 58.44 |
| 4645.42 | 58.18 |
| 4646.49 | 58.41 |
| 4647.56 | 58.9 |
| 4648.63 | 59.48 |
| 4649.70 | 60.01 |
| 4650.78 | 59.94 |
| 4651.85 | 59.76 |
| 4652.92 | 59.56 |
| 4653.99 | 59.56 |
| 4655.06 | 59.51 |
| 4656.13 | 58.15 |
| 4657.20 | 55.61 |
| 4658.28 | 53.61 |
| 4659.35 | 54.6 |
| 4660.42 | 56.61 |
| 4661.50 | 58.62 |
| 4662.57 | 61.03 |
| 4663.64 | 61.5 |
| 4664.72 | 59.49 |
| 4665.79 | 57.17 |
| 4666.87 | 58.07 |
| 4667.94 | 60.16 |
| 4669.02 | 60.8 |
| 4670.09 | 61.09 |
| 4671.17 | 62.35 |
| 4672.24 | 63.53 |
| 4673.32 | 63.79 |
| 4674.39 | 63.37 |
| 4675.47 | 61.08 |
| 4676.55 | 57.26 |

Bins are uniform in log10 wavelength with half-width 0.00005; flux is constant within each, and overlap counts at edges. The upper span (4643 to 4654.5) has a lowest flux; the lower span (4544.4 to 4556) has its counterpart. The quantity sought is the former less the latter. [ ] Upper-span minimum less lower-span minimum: 12.7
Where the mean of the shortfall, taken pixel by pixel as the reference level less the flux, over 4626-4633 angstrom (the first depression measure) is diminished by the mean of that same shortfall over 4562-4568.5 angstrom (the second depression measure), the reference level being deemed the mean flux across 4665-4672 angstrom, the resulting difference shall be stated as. -9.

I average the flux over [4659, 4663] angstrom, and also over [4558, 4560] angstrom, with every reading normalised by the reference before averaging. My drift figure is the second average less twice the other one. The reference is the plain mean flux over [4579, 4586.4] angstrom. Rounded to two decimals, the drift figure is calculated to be -1.46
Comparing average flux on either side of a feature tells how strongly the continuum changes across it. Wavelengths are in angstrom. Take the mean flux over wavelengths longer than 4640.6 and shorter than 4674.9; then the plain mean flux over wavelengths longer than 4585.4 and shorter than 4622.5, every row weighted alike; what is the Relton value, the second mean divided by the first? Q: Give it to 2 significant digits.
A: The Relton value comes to 0.85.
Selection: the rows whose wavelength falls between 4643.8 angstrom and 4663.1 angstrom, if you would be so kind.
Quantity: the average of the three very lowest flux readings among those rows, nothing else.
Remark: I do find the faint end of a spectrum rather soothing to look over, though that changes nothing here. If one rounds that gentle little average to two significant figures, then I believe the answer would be 55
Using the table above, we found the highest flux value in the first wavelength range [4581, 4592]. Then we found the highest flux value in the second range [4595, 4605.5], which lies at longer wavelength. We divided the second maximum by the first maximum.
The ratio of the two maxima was 1.06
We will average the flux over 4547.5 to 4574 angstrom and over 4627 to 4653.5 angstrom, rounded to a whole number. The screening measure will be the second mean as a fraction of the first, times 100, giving 125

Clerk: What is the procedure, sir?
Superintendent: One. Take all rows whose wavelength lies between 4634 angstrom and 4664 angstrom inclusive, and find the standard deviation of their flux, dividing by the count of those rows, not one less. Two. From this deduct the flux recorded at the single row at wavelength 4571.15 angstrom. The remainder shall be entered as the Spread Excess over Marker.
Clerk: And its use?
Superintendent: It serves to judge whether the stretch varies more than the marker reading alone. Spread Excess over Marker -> -45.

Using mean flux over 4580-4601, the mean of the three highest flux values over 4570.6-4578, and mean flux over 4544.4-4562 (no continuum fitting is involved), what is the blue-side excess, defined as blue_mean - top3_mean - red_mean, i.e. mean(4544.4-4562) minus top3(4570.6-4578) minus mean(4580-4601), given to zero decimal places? -51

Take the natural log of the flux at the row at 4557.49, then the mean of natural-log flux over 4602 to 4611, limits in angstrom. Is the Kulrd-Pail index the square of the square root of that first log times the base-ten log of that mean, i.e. 2.27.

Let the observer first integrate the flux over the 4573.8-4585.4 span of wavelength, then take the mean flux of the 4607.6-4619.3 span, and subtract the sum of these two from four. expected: -602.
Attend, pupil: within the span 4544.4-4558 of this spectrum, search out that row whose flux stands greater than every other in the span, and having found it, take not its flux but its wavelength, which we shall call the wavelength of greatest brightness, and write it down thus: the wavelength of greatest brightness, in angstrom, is 4552.24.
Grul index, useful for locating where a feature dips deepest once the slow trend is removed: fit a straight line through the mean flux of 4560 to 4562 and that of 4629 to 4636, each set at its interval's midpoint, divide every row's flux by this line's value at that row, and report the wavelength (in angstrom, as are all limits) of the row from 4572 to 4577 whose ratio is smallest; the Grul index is 4576.41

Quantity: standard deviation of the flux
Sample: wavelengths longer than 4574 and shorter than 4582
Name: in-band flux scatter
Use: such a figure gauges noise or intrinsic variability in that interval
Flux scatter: 0.5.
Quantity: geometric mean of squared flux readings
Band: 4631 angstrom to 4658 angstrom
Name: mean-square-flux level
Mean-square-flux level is 3355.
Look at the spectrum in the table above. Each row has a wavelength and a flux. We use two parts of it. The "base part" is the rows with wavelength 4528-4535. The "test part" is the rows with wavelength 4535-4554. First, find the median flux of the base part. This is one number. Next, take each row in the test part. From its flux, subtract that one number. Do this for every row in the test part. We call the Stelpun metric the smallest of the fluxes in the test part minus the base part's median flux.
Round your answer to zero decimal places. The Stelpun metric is 1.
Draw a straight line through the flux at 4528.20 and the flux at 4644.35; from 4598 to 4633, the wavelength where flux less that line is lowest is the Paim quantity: 4617.70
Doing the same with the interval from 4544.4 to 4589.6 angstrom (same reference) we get 4563.79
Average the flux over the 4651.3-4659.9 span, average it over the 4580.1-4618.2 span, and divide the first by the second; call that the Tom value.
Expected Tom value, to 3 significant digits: 1.16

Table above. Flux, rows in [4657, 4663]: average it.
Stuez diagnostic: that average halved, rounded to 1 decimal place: 28.3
